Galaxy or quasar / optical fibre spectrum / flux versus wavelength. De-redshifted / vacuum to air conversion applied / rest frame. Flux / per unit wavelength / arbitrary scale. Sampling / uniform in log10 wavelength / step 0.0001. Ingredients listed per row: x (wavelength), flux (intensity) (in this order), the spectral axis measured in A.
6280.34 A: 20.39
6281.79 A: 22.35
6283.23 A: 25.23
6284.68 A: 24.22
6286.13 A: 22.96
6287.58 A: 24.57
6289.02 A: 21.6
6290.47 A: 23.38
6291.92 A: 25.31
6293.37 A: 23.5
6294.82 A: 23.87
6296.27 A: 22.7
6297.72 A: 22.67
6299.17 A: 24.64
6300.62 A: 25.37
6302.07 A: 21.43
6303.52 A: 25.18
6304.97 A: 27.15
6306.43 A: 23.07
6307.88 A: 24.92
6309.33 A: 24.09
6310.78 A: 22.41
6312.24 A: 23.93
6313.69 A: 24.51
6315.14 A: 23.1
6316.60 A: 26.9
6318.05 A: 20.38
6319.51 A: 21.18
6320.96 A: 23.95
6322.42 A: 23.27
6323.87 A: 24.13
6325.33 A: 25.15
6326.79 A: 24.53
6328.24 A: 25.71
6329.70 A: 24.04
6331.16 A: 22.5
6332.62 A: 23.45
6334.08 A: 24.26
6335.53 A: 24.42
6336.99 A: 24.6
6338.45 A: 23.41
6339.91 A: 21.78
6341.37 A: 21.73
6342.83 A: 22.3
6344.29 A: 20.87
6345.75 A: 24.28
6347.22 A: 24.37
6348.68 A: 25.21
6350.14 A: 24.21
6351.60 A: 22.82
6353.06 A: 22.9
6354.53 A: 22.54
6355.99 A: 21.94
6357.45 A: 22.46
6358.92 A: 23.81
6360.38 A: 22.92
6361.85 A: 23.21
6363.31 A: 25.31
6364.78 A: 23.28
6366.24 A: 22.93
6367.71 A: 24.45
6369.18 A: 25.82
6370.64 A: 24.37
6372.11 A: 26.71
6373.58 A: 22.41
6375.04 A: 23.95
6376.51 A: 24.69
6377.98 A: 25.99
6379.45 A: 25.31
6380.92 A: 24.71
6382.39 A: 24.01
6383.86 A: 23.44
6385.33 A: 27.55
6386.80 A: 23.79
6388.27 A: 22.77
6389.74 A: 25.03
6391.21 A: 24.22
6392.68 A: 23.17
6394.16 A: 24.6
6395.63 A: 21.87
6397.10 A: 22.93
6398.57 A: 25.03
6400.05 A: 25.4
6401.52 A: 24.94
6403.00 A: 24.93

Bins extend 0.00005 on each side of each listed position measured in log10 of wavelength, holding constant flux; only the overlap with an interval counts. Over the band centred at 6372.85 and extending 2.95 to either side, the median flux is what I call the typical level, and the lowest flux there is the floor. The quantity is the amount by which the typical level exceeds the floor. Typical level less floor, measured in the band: 1.75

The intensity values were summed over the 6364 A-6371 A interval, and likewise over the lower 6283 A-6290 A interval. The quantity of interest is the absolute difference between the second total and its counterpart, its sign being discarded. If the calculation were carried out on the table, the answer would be 2.3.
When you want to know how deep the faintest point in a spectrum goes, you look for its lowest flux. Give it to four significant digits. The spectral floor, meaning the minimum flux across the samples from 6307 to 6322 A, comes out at 20.38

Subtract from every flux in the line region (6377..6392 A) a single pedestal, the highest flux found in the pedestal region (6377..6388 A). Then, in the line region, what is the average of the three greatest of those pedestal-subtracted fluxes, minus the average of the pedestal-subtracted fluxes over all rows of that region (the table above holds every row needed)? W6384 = 1.6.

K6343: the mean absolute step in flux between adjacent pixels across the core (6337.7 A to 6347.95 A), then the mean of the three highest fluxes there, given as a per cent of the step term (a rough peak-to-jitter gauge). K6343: 2007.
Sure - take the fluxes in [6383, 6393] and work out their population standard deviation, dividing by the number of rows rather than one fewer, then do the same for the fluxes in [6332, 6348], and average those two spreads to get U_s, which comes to 1.38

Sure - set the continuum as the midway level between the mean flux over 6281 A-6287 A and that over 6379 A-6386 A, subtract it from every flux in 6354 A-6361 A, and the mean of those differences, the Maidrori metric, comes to -1.6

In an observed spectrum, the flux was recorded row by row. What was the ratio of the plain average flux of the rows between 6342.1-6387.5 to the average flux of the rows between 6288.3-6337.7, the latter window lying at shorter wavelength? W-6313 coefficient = 1.00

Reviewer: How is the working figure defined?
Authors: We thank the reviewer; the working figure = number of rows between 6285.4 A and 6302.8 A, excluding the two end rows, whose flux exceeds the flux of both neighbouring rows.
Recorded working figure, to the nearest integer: 4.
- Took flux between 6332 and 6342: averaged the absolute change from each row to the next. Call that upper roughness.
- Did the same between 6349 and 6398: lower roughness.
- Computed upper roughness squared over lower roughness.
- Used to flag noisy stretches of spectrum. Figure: 0.3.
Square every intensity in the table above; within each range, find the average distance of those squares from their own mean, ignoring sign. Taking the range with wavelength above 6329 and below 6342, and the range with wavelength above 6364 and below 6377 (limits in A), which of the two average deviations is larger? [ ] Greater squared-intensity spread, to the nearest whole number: 50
